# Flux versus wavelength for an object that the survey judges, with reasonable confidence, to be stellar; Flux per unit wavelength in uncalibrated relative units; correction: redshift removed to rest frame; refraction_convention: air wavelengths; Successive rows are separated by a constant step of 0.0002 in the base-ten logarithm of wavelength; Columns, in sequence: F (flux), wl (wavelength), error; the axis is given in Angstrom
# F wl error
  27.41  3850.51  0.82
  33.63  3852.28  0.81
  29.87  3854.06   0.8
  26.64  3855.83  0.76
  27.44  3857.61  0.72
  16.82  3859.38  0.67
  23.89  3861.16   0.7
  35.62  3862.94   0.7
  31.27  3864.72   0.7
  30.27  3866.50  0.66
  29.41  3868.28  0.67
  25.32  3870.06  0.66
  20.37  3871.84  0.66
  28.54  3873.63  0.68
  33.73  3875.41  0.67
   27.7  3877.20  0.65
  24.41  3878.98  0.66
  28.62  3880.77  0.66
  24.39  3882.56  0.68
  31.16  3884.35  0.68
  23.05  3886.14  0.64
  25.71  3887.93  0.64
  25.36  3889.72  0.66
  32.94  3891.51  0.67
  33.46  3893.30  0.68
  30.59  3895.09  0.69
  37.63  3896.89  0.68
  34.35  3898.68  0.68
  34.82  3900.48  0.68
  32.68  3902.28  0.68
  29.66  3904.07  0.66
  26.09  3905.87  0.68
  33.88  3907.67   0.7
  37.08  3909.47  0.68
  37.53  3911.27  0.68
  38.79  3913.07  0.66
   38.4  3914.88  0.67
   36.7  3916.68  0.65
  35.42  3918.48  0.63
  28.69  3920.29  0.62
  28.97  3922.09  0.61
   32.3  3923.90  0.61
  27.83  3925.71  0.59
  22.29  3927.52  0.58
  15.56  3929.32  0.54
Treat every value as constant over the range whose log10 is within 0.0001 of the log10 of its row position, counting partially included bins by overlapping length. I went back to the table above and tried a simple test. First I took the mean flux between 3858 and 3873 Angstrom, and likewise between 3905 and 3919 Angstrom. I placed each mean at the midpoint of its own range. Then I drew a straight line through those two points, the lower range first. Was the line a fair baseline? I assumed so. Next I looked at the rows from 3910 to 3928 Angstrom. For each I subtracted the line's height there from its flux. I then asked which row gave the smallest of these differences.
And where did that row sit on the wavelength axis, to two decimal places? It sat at 3927.52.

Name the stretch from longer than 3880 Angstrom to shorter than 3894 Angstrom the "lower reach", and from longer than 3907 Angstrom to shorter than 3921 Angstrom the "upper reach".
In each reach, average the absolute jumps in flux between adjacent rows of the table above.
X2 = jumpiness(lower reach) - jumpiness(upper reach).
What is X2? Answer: 2.2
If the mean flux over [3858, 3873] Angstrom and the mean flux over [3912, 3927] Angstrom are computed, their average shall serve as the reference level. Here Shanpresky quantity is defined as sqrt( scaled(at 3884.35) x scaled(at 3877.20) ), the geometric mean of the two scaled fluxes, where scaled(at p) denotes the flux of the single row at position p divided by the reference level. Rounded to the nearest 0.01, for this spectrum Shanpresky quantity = 0.98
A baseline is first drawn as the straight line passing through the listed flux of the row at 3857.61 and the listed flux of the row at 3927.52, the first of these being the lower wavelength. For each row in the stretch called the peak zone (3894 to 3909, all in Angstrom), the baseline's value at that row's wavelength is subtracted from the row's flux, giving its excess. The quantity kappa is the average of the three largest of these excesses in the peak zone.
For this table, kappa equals 11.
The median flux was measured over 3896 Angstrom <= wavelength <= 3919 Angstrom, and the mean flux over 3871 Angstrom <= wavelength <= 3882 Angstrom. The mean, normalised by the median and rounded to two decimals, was 0.77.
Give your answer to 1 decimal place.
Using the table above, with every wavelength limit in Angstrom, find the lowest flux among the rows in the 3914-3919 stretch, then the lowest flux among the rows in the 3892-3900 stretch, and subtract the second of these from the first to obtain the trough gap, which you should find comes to 4.8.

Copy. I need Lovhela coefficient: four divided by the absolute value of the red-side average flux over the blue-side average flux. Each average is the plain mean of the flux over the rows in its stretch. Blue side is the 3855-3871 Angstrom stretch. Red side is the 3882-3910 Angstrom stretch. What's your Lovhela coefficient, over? 3.56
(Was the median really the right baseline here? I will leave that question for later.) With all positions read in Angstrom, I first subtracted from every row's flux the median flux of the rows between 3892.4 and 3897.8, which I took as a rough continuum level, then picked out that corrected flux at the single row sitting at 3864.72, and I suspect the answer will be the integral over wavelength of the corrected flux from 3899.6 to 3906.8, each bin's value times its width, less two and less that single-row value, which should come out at -19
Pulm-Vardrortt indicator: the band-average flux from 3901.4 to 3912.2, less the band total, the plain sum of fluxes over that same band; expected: -164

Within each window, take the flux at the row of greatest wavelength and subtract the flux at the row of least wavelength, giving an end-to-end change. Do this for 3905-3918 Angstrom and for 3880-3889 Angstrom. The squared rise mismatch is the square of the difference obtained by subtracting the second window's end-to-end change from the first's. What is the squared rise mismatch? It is 183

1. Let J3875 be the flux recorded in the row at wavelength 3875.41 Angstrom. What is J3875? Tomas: 33.73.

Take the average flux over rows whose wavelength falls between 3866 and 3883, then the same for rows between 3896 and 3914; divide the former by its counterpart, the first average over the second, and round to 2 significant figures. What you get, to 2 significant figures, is 0.80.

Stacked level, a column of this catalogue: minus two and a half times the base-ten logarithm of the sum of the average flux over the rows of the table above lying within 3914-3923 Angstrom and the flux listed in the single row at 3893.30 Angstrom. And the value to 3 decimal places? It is -4.567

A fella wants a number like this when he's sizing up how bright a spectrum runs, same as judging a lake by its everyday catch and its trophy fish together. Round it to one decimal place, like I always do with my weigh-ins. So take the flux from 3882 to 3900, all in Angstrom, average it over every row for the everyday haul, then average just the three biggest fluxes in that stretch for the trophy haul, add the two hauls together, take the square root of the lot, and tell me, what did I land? 8.1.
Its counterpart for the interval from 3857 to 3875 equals 7.7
